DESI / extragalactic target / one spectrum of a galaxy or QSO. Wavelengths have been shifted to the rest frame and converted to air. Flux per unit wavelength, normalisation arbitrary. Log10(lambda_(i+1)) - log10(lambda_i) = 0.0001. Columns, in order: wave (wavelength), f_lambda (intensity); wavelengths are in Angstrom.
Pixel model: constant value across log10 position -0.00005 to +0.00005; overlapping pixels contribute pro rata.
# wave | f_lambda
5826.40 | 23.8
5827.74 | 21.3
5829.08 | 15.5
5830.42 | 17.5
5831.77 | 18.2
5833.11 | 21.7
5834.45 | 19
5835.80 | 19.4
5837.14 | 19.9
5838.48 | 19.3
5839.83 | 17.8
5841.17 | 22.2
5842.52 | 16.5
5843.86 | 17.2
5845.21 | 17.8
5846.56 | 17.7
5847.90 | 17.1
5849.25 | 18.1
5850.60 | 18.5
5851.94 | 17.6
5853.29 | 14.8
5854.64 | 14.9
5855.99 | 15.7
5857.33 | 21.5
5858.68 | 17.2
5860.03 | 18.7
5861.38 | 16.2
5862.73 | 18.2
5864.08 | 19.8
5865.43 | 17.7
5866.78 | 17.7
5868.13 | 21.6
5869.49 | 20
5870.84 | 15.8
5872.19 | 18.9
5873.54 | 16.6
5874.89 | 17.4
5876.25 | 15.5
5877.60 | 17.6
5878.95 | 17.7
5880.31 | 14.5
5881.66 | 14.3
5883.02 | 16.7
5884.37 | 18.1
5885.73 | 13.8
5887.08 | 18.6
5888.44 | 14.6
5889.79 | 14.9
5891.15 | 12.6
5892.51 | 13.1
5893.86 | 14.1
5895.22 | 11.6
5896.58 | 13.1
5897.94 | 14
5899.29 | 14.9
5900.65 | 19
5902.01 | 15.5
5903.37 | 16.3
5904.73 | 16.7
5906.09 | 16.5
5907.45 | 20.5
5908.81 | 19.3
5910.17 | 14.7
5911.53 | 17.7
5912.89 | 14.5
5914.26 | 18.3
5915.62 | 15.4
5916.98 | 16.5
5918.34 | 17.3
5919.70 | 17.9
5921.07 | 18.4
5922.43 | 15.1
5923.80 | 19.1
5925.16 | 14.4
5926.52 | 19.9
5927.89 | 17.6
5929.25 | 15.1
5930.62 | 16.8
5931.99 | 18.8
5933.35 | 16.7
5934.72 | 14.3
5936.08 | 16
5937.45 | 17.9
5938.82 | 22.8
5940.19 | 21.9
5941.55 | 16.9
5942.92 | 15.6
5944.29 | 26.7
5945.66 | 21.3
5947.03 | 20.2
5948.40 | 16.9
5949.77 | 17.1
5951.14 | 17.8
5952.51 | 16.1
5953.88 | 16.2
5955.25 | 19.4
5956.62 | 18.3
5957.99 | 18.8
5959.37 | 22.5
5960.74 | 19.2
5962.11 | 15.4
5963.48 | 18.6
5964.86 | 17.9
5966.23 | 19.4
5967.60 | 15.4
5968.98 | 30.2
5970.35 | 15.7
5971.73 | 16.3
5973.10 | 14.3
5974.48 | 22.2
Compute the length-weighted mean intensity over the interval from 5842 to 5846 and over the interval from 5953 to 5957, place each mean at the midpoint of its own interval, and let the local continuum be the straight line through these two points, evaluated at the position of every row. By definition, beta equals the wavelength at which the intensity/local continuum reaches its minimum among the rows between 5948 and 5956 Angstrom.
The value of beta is 5952.51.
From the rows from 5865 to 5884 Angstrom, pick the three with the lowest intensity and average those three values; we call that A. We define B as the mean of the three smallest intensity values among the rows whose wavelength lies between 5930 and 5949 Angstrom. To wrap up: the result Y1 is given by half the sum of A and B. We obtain 15.0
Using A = 14.8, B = 15.3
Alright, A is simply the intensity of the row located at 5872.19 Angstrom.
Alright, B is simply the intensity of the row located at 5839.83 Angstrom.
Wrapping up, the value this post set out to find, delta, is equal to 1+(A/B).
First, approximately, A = 18.9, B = 17.8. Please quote 2.1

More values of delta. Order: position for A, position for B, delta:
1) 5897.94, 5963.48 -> 1.8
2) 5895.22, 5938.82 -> 1.5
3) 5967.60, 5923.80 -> 1.8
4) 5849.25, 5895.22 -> 2.6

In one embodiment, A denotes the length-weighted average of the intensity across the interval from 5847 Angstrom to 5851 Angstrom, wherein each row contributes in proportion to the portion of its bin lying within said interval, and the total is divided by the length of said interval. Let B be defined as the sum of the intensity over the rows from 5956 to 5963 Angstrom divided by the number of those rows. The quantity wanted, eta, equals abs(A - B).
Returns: 1.0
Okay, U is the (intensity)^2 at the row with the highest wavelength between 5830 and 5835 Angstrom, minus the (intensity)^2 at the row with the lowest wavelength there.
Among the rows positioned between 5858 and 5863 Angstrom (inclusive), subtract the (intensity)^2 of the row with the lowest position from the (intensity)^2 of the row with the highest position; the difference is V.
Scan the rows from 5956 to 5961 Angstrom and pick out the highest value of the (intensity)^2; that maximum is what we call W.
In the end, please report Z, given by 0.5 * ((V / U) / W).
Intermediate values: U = 55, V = 35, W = 506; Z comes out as 0.0006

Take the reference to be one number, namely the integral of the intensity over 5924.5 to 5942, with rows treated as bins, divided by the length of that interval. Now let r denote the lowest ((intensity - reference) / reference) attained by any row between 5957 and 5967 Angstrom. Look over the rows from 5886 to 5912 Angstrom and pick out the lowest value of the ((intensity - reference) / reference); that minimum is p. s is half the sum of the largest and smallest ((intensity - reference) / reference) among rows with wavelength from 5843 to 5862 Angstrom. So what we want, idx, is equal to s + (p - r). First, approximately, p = -0.34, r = -0.13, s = 0.03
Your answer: -0.2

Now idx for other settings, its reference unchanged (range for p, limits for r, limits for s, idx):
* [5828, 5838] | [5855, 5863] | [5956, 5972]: 0.3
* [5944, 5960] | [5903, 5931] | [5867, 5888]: 0.1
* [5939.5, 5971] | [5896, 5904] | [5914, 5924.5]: 0.1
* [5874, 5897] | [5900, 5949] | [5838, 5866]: -0.1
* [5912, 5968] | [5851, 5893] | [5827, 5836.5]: 0.2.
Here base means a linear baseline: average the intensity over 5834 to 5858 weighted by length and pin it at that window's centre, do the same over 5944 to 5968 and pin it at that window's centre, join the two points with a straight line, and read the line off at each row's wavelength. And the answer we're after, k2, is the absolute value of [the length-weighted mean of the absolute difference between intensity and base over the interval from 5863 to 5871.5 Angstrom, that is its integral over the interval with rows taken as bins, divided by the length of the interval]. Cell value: 1.6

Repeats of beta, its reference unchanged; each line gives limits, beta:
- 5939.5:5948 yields 5942.92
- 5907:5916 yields 5912.89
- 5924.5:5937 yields 5934.72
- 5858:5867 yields 5861.38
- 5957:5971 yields 5967.60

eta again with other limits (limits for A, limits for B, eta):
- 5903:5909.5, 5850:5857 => 1.6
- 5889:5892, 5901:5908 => 3.4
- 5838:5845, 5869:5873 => 0.3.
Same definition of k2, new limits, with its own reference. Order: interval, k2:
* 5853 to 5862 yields 2.2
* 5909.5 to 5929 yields 1.9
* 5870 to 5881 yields 1.6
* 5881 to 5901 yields 3.6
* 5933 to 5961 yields 2.3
